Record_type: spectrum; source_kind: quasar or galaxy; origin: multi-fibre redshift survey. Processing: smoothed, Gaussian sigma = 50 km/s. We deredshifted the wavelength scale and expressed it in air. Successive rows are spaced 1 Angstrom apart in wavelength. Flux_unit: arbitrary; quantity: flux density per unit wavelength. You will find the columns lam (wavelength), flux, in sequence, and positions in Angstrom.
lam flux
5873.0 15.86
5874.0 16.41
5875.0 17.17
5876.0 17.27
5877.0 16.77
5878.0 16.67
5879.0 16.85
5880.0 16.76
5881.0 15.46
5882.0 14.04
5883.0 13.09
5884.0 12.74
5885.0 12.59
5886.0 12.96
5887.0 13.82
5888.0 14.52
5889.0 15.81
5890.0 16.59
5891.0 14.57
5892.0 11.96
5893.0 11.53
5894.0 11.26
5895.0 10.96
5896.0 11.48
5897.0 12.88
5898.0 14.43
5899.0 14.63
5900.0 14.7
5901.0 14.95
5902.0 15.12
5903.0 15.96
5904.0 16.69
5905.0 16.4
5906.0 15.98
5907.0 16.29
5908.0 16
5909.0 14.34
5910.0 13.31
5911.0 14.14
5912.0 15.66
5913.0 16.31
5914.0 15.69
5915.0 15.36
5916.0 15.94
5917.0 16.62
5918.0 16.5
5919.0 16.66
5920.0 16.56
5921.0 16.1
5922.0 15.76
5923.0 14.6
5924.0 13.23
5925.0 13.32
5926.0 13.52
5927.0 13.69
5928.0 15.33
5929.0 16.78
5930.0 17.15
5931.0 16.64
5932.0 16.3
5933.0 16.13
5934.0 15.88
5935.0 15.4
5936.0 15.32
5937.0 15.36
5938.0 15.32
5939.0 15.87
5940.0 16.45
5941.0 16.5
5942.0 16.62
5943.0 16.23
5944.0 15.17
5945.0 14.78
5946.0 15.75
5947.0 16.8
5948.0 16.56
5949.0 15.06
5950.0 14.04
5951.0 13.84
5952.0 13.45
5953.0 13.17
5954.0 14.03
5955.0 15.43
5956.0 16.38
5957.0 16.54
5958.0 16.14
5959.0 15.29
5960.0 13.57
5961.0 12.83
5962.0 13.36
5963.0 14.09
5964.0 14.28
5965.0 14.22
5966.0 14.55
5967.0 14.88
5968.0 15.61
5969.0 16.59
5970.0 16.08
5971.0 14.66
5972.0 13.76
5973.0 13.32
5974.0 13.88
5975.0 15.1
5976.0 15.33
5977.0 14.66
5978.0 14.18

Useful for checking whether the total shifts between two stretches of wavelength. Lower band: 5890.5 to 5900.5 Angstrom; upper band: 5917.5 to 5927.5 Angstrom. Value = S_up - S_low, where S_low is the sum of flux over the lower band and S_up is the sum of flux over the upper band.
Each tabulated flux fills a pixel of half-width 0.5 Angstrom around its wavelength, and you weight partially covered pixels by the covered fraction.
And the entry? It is 22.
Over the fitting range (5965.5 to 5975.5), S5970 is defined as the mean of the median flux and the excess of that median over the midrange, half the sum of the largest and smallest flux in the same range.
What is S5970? 7.3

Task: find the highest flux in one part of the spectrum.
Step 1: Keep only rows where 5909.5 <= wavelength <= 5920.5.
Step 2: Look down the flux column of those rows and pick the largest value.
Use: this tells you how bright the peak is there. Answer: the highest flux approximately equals 16.66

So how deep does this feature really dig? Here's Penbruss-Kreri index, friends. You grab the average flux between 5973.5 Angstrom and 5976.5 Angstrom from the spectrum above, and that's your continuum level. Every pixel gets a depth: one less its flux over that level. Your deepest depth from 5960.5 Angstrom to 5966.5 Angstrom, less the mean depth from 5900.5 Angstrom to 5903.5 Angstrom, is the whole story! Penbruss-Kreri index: 0.17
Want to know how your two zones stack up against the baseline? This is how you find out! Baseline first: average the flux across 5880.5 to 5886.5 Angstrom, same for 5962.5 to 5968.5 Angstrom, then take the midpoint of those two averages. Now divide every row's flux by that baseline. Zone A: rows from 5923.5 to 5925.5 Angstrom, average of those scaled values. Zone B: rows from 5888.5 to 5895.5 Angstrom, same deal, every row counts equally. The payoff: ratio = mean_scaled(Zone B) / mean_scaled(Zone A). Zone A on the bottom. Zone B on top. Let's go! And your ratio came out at 1.00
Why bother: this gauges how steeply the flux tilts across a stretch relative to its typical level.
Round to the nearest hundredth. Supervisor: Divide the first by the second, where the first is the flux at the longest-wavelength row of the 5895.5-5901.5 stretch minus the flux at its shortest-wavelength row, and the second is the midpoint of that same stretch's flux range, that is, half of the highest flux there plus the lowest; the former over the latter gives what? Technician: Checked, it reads 0.26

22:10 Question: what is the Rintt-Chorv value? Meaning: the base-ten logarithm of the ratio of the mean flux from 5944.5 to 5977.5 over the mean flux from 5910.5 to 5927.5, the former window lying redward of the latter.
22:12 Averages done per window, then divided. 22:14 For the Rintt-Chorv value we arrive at -0.01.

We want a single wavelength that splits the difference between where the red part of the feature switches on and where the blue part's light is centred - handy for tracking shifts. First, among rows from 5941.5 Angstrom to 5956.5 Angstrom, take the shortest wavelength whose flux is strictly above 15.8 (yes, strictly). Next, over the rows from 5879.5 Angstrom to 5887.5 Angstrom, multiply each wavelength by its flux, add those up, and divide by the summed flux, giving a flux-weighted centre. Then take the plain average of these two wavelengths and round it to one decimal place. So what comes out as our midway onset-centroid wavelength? 5912.7 Angstrom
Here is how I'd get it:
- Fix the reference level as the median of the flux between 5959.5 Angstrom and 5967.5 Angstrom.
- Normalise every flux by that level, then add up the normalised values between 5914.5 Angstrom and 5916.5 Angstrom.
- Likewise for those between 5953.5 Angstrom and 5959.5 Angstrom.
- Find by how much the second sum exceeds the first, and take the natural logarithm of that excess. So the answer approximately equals 1.5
